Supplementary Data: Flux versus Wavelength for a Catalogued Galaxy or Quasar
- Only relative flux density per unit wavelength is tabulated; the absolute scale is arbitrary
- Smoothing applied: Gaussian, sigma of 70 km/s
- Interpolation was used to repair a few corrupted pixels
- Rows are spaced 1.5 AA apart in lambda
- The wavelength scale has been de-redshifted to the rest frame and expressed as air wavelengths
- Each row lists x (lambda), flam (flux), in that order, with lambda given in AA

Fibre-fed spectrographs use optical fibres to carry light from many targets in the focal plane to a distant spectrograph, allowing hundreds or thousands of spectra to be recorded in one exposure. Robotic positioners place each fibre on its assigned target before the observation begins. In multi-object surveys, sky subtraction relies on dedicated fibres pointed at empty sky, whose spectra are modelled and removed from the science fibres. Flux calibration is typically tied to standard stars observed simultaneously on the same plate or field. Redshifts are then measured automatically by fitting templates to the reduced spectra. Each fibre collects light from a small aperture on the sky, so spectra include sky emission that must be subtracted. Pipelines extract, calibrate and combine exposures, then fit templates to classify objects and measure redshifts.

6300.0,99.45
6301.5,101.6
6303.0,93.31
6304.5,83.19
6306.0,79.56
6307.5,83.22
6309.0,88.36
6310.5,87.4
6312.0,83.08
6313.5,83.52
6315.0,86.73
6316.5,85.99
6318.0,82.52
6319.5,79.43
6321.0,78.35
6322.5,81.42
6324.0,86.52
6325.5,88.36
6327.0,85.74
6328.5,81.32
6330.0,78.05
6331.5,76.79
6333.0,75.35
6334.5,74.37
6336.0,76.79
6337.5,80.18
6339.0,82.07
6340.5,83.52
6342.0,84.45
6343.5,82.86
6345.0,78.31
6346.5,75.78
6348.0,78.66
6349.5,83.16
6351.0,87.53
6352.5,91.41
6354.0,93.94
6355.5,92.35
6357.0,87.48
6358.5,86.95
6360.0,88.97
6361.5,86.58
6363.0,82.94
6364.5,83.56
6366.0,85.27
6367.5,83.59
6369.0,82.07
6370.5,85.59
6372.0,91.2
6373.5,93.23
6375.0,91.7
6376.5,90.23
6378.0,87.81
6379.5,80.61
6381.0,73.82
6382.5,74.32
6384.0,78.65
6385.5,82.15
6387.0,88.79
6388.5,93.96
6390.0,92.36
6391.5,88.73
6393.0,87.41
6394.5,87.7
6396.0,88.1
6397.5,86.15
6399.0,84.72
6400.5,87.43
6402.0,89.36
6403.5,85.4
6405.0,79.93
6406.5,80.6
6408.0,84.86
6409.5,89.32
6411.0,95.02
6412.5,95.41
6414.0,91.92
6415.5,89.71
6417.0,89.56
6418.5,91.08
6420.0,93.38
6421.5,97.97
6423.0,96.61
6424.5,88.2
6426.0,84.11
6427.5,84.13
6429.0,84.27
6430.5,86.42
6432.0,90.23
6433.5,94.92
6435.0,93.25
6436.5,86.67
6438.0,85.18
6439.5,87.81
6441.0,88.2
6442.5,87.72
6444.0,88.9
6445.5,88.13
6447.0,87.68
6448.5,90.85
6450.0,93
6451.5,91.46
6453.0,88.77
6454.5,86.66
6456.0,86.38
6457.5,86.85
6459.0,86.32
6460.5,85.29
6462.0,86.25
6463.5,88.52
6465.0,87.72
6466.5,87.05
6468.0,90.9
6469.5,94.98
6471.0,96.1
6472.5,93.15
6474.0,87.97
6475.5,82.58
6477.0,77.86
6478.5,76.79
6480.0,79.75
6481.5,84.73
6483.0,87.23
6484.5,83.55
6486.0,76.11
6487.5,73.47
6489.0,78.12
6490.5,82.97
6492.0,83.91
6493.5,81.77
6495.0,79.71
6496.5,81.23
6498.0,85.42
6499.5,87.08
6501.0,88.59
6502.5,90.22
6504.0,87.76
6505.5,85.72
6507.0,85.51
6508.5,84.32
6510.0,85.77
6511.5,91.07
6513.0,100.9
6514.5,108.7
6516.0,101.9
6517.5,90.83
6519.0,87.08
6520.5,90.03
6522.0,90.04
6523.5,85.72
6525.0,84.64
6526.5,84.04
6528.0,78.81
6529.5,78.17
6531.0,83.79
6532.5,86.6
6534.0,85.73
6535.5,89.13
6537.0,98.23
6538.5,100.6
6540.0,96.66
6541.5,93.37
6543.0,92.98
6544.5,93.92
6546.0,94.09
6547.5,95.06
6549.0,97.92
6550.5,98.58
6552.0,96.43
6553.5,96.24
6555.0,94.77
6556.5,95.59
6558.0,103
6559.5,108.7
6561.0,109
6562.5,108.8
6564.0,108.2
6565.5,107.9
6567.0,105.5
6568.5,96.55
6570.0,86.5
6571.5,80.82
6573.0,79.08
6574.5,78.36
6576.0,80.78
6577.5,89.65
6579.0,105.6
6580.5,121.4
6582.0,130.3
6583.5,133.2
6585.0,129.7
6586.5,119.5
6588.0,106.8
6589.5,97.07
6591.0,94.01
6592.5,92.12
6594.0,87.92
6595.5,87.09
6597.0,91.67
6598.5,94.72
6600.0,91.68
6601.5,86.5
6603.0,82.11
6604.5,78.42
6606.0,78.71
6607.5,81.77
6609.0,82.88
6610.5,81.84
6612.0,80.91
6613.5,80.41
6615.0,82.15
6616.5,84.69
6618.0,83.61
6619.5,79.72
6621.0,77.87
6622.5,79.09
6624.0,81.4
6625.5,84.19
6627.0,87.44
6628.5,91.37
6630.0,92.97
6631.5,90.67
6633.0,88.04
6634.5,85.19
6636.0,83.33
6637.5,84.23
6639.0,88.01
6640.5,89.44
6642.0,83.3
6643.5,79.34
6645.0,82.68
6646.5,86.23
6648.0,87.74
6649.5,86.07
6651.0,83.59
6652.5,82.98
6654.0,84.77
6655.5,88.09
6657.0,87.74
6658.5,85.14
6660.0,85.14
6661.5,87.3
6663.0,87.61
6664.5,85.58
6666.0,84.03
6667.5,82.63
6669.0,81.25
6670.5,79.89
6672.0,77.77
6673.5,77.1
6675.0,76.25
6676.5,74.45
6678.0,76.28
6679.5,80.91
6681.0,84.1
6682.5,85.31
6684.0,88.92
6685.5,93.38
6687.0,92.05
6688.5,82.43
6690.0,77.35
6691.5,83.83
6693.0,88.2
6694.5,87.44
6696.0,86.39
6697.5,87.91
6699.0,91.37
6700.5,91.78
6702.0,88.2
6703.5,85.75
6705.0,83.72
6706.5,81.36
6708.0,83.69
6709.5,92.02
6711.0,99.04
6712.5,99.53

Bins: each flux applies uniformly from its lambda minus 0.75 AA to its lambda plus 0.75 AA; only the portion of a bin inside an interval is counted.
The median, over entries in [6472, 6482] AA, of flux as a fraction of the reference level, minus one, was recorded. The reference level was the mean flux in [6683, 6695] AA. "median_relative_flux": -0.05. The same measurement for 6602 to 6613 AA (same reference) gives -0.06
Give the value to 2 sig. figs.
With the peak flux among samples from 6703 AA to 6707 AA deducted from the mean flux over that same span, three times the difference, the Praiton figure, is -6.4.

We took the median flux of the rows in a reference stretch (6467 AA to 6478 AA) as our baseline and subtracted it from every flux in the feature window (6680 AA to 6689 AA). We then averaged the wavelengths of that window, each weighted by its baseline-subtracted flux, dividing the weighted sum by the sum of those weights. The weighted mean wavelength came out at 6684.1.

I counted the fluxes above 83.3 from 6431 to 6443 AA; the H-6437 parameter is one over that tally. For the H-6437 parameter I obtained 0.125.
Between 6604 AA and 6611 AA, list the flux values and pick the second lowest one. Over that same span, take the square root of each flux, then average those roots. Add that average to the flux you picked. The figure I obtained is 88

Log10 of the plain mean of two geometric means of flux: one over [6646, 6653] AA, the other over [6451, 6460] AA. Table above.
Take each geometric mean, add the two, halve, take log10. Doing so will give 1.94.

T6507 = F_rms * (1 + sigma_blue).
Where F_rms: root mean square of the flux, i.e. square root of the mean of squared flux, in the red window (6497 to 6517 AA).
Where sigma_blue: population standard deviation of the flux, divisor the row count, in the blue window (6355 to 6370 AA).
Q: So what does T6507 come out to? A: 365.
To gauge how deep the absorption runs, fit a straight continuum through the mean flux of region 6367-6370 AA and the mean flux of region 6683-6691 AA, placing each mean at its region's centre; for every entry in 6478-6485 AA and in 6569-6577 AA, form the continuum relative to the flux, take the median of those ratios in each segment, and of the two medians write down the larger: 1.06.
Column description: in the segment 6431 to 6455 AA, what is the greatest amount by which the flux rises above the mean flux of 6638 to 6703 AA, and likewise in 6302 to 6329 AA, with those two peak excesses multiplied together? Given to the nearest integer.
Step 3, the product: 89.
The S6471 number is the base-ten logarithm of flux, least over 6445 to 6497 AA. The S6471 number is 1.87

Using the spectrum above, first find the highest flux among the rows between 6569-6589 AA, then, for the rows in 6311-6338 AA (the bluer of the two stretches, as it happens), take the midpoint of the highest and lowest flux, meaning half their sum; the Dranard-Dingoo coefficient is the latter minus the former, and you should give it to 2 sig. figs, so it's -52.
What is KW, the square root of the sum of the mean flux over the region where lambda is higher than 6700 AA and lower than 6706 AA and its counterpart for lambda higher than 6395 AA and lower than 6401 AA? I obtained 13.2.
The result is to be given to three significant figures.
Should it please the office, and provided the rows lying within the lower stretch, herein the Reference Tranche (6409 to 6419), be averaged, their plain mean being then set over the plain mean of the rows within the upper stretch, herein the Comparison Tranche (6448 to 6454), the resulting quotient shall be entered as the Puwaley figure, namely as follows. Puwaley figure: 1.01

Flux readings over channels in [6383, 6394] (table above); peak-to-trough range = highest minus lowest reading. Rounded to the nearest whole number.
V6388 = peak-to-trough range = 15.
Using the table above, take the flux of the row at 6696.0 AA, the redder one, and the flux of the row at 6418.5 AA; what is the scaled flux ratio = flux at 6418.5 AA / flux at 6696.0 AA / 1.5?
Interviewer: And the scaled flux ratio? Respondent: 0.70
